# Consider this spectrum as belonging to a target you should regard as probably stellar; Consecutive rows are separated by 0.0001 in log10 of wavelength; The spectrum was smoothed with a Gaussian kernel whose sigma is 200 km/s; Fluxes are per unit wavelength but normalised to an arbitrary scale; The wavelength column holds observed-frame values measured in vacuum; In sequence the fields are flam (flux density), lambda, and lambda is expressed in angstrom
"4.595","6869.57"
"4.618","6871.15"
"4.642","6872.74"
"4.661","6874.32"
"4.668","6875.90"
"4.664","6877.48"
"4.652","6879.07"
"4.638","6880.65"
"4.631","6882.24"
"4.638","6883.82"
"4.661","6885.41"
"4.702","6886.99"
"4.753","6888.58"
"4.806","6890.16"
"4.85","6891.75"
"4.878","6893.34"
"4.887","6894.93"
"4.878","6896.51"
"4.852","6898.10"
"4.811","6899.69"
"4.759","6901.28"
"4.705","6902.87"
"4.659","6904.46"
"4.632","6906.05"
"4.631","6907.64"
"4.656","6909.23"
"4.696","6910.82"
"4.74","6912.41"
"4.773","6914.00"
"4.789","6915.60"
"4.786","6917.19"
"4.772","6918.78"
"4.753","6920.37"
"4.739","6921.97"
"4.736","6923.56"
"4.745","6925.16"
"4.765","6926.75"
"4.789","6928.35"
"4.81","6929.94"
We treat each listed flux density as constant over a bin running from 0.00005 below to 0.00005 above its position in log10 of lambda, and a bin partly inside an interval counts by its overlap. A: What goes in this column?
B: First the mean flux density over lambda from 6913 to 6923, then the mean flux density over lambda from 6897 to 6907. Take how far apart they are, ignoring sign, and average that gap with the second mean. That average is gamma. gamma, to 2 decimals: 2.38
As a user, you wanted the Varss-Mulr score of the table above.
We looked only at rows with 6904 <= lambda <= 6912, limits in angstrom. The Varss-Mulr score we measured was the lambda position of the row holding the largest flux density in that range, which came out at 6910.82 angstrom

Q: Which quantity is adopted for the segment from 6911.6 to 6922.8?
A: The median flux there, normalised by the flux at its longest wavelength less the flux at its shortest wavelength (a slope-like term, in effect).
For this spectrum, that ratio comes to -4772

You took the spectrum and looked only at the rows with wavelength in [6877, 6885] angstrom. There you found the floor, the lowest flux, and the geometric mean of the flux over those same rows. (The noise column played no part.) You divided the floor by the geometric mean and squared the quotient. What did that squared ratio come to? 0.994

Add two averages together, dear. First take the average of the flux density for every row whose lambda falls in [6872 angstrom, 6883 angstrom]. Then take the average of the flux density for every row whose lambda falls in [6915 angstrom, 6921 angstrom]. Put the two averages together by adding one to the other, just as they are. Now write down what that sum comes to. 9.43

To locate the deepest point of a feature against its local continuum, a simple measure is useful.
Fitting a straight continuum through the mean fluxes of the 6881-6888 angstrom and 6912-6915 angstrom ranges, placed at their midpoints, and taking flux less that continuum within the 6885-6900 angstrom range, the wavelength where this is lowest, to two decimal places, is 6885.41 angstrom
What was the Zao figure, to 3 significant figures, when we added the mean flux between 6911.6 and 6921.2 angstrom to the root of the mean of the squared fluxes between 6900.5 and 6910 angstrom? 9.44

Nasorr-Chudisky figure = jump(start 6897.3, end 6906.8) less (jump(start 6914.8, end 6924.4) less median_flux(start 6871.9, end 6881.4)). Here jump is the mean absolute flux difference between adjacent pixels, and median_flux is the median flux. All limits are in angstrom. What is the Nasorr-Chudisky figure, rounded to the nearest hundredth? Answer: 4.69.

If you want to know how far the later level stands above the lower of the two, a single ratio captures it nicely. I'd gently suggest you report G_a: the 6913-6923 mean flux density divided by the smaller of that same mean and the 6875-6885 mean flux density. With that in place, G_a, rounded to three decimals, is 1.026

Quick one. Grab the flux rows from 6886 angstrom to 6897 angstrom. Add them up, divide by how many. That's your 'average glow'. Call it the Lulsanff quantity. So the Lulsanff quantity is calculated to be 4.82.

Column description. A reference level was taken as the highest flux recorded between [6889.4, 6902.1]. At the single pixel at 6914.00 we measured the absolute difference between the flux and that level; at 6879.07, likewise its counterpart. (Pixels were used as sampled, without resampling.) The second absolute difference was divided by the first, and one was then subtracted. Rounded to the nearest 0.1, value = 1.1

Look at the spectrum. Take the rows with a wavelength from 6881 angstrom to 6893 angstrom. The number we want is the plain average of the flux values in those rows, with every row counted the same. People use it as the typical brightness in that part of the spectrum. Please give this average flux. 4.72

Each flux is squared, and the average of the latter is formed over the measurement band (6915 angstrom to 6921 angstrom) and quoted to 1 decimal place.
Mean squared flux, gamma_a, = 22.8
